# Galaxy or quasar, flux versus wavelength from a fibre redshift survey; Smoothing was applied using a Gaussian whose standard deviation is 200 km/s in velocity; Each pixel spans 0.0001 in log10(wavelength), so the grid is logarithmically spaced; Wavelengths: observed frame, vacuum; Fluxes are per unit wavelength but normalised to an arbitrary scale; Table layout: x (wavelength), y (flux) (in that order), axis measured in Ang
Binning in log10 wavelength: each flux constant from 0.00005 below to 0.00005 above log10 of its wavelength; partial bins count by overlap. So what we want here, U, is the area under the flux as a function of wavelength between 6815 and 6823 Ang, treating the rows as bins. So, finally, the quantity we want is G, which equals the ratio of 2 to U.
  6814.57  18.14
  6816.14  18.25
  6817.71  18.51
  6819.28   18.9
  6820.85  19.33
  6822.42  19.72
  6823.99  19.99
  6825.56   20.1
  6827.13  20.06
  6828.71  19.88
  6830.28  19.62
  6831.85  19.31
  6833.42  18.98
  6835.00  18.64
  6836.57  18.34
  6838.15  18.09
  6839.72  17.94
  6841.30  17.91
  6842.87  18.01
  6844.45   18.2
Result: 0.013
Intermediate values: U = 151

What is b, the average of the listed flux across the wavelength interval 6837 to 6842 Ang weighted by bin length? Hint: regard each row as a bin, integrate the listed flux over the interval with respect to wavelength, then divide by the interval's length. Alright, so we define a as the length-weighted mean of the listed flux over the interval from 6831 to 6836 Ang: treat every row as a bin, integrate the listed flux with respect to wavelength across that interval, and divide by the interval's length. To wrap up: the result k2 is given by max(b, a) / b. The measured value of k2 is 1.05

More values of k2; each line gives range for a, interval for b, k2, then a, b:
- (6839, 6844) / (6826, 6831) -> 1.00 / 18.0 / 19.9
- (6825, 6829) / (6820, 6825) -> 1.01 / 20.0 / 19.7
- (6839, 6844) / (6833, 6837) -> 1.00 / 18.0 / 18.6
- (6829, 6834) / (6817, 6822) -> 1.02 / 19.4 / 19.0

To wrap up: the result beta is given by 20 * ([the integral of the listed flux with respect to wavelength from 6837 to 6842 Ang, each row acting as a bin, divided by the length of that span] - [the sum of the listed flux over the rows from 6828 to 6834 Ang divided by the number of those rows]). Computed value -29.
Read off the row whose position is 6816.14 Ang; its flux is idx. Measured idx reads 18.25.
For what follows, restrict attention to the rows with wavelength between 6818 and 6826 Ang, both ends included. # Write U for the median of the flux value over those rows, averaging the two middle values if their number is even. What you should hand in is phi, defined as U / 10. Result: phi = 1.97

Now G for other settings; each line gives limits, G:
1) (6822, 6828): 0.017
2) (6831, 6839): 0.013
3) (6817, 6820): 0.036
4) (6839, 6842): 0.037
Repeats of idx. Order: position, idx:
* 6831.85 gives 19.31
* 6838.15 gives 18.09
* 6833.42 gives 18.98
